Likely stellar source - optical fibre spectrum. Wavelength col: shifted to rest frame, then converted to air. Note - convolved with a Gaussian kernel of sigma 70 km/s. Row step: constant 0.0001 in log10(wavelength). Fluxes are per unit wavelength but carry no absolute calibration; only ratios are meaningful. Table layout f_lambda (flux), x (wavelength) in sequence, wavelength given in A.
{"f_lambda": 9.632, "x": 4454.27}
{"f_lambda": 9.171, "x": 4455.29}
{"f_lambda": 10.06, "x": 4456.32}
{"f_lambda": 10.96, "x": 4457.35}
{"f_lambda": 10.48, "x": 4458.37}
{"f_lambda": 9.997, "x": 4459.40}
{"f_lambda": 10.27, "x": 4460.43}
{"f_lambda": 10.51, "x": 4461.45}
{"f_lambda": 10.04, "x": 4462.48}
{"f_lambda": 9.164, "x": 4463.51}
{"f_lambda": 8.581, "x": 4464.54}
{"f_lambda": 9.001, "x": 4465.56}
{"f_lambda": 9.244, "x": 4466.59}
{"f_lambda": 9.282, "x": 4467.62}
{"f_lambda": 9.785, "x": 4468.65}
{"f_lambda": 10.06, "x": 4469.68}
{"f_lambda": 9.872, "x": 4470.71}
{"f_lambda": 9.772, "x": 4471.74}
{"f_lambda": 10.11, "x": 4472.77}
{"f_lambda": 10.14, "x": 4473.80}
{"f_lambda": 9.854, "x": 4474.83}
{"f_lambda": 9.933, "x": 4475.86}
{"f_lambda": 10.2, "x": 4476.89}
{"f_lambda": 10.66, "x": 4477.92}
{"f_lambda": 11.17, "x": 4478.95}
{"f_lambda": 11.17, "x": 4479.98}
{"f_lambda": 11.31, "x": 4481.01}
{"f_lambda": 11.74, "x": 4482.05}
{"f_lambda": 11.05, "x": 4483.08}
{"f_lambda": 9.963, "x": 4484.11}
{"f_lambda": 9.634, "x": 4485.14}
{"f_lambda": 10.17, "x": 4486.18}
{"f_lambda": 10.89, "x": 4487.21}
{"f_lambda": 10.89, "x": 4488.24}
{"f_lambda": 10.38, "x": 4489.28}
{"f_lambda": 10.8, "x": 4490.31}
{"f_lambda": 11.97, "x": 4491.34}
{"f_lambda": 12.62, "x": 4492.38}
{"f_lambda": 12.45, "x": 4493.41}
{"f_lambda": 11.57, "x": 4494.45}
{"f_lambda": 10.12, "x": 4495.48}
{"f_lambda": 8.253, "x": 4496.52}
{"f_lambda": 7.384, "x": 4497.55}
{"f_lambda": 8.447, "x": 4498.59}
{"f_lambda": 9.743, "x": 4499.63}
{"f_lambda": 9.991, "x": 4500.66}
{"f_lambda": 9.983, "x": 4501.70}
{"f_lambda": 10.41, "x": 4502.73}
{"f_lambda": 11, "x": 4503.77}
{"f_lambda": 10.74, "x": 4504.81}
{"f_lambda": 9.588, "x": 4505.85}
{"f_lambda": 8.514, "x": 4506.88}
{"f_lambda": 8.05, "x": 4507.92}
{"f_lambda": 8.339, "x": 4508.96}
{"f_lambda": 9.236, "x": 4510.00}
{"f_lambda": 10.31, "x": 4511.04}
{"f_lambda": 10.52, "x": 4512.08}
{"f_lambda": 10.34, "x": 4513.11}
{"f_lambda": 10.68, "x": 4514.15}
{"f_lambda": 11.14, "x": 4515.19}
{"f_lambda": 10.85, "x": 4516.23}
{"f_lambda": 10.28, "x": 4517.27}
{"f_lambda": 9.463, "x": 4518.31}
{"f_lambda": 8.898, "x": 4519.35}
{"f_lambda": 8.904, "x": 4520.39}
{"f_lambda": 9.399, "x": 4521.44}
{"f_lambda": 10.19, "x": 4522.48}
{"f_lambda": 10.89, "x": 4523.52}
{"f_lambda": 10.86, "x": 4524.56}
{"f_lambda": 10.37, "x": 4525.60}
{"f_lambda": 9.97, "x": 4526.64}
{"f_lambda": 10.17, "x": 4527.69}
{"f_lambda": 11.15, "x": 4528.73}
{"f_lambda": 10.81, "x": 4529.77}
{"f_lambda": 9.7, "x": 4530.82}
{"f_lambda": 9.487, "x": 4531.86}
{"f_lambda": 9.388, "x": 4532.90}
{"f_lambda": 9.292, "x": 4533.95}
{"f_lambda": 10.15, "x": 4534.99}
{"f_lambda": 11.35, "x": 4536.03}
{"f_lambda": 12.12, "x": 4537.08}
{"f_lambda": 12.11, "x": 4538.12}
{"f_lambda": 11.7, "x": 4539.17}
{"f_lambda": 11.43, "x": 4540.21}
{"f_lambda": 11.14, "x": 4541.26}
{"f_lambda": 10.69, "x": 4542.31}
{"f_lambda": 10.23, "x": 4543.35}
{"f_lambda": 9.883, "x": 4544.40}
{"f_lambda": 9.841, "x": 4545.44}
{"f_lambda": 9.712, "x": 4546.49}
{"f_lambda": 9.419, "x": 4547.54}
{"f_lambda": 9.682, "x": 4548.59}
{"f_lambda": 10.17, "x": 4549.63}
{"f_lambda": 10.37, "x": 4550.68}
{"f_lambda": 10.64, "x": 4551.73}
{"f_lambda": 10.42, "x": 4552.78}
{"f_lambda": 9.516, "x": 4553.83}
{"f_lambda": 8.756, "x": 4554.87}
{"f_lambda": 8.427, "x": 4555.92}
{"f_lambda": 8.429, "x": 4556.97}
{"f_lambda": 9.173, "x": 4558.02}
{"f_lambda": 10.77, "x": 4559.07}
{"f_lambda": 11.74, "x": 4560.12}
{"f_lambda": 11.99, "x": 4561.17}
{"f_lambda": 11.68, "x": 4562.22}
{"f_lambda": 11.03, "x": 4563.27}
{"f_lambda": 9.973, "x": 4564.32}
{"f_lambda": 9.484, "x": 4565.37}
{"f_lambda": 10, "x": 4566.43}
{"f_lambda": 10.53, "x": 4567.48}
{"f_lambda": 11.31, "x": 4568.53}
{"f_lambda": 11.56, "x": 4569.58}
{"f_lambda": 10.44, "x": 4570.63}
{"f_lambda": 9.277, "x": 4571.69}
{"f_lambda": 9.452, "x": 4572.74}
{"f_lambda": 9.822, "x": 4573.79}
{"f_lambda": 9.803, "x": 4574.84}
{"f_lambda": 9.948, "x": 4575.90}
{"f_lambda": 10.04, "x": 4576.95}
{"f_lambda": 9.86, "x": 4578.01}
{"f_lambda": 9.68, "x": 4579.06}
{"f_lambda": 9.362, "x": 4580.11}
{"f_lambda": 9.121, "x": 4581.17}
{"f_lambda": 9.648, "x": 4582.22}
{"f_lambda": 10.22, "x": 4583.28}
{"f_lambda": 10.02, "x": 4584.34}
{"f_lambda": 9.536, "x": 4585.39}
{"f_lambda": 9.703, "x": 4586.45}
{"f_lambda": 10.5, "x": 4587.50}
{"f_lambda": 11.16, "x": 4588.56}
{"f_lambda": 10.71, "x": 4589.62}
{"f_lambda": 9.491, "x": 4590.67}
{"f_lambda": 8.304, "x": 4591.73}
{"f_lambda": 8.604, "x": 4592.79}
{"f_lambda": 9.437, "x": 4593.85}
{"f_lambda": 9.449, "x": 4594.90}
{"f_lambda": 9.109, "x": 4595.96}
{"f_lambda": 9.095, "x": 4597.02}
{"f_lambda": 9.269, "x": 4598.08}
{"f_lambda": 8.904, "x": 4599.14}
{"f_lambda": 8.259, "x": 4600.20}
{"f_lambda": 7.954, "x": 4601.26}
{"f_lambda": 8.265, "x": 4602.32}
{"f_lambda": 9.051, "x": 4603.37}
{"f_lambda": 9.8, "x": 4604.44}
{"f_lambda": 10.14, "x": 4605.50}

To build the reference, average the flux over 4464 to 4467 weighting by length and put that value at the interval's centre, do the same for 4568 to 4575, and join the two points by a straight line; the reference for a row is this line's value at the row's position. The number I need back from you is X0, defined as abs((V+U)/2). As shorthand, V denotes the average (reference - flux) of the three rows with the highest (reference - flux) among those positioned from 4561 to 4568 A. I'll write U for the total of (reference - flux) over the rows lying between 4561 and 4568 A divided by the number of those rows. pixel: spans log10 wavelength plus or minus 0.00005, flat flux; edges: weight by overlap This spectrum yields 0.1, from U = -0.5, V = 0.4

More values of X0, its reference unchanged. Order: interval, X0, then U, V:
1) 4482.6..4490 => 1.0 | -1.2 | -0.7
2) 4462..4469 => 0.2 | -0.4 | 0.0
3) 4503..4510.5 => 0.6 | 0.1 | 1.2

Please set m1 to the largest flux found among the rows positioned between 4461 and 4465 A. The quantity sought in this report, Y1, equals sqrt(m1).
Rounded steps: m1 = 10.51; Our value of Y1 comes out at 3.24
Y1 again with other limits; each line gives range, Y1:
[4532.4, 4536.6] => 3.37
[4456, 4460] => 3.31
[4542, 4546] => 3.27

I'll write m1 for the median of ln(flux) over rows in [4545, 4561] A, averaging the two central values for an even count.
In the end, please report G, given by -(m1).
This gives -2.27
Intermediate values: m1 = 2.27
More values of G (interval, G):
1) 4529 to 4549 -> -2.32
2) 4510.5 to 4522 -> -2.33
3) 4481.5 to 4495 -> -2.39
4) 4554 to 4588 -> -2.29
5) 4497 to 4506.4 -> -2.30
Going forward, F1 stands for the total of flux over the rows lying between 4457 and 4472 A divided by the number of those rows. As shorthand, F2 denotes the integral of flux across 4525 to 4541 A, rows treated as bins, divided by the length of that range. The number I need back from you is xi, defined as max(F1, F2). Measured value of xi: 10.62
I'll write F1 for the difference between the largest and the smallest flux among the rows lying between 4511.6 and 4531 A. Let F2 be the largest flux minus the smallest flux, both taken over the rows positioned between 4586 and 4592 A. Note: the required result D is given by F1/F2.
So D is 0.8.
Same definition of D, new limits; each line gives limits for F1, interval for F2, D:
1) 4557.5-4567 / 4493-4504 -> 0.6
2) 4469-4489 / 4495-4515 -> 0.6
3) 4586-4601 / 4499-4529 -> 0.9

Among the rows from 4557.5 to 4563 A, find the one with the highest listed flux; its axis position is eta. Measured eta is 4561.17 A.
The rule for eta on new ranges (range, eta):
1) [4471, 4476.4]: 4473.80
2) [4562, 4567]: 4562.22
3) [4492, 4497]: 4492.38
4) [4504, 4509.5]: 4504.81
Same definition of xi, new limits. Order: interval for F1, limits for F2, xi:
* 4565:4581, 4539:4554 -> 10.31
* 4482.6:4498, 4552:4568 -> 10.54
